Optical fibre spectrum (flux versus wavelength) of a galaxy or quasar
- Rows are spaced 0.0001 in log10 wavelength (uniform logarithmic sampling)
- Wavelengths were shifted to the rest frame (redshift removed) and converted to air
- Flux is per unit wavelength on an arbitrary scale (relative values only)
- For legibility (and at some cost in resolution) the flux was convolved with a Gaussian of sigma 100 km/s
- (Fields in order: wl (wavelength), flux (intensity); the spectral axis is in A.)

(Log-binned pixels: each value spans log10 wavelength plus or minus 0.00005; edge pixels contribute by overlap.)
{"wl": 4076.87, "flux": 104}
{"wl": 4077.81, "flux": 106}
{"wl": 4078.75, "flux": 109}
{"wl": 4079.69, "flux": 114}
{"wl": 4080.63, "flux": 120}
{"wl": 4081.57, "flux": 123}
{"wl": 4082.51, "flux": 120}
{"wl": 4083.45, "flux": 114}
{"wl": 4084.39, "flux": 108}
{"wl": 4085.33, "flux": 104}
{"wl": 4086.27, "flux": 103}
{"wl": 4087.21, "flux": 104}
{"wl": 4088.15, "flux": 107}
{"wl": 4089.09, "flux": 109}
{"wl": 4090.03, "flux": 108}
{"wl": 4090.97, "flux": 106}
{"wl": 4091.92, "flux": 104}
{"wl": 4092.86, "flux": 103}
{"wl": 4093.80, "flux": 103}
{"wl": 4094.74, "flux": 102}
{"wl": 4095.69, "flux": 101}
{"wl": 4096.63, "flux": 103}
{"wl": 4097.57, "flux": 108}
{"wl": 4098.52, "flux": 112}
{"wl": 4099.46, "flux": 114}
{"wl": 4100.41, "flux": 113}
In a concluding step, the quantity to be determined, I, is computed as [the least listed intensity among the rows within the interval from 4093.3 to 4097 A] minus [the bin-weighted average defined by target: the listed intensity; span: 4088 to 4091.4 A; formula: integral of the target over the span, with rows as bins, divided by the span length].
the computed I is -7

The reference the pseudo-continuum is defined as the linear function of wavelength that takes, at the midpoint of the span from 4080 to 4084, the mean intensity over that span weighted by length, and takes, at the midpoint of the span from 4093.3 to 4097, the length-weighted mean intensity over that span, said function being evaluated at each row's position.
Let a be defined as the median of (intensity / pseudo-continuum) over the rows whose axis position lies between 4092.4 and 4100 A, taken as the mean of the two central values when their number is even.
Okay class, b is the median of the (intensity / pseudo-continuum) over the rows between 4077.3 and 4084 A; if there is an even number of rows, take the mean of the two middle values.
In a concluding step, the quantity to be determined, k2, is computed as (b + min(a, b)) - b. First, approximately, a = 1.01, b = 0.97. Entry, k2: 0.97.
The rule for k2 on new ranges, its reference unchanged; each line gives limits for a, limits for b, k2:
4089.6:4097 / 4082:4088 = 0.93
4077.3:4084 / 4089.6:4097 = 0.97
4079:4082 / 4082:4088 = 0.93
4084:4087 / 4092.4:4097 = 0.91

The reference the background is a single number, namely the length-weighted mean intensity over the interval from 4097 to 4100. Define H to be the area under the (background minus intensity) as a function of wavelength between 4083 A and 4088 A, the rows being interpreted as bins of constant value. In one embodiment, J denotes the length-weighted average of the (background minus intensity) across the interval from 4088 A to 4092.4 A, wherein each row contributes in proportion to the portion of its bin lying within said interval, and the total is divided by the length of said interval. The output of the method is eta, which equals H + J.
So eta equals 26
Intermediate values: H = 22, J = 4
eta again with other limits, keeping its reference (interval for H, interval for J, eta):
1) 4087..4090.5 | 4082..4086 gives 13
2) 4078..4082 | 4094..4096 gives -10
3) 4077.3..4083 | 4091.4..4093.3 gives -18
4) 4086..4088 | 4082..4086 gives 13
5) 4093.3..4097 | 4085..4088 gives 39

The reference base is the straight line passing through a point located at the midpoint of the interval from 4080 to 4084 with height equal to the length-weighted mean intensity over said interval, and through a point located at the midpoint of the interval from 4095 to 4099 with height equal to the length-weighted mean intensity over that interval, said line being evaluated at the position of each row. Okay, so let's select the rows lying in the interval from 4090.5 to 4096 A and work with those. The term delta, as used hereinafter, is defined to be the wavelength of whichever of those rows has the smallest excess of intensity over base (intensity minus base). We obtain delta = 4092.86 A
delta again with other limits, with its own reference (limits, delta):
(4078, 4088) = 4078.75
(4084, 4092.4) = 4086.27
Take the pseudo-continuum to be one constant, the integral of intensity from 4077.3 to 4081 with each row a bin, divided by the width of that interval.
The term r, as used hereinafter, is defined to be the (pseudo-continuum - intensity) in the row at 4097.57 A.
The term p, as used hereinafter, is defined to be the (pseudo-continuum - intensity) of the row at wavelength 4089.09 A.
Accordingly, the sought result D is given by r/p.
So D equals 1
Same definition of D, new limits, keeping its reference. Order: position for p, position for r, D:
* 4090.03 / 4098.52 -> 0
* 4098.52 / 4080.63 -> 56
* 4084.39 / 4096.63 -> 2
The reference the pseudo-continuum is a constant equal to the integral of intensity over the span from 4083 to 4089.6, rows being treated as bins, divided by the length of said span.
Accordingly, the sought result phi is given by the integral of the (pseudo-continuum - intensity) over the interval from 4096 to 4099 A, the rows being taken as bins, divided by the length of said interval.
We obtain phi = -0.2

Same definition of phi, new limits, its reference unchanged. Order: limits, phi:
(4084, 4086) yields 1.5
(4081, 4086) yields -6.4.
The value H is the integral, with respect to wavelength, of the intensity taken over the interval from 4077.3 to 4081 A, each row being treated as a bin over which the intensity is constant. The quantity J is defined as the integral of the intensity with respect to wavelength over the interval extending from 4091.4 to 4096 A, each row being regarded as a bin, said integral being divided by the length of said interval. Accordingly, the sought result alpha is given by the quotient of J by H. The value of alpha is 0.25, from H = 414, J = 103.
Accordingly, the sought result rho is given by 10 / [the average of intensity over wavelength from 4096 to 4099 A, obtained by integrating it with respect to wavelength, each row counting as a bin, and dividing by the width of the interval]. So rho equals 0.093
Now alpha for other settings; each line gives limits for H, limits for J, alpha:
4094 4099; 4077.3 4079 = 0.20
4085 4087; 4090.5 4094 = 0.50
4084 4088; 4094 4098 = 0.25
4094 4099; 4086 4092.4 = 0.20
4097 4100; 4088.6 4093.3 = 0.32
